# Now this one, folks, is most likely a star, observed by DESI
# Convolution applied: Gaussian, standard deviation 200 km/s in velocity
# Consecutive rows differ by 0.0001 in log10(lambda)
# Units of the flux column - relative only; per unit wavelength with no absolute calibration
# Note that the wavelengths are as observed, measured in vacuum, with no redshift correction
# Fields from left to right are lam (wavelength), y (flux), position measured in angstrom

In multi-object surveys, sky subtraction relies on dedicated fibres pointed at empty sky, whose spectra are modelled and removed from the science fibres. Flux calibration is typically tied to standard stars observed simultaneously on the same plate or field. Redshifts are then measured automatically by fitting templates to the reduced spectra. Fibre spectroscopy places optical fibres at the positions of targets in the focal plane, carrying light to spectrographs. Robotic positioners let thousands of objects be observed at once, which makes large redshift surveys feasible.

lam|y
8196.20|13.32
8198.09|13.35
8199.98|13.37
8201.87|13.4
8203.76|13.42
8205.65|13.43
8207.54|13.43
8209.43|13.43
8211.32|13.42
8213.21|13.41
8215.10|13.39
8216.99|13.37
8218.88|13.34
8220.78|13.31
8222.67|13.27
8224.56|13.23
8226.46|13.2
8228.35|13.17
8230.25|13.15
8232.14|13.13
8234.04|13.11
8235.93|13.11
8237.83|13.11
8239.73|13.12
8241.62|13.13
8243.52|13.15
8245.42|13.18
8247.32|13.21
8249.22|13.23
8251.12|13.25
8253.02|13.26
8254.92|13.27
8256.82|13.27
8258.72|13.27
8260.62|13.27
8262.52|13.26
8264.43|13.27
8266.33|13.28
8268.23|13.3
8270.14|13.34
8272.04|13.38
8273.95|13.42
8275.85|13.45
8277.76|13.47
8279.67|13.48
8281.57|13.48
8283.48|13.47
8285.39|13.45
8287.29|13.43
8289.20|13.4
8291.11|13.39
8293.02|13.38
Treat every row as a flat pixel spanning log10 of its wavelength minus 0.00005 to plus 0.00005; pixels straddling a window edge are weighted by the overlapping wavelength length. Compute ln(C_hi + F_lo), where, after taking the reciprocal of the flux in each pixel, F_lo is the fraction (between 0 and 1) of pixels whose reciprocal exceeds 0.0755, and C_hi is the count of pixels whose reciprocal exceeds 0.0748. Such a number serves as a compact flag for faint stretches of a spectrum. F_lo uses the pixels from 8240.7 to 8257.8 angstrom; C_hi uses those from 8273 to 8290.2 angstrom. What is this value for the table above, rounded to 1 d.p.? -0.6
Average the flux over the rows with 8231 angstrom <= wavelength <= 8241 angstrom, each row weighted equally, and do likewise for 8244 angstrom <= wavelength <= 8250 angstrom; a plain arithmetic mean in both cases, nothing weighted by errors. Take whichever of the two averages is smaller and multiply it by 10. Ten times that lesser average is 131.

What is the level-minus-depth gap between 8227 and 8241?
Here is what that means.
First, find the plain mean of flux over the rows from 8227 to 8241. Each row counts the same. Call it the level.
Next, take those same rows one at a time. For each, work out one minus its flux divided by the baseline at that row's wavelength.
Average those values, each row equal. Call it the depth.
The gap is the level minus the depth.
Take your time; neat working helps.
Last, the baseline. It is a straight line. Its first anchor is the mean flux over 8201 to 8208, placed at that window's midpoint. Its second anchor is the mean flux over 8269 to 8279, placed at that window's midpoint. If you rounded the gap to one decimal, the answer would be 13.1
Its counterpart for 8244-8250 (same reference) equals 13.2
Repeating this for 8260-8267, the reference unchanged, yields 13.3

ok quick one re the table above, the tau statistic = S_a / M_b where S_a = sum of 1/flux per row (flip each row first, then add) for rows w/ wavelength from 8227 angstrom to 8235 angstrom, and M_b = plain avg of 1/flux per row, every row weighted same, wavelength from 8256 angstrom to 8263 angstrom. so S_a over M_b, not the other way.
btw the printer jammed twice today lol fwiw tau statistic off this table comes 4.04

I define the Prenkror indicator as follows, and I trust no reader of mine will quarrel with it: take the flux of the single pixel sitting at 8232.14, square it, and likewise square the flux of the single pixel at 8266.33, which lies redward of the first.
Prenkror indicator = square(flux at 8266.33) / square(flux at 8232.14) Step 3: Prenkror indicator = 1.02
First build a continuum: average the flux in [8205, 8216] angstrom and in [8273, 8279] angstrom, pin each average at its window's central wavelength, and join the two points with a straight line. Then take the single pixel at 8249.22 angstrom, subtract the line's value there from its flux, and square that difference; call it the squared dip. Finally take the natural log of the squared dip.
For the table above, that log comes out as -3.2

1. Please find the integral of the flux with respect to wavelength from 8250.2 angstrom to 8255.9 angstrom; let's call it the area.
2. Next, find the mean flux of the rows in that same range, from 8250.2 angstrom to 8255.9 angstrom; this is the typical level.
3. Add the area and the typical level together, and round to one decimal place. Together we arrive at 88.9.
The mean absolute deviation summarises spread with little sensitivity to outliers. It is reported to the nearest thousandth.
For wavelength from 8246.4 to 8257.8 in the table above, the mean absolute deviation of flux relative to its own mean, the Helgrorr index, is 0.019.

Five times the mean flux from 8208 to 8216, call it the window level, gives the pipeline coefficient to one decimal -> 67.1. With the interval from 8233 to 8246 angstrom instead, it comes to 65.6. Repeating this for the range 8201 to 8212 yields 67.1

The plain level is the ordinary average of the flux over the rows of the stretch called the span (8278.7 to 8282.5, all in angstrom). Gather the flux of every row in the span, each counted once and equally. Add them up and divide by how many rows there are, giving 13.5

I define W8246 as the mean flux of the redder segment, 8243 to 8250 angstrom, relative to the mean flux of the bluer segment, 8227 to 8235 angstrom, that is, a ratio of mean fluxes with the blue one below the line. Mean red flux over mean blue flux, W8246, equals 1.00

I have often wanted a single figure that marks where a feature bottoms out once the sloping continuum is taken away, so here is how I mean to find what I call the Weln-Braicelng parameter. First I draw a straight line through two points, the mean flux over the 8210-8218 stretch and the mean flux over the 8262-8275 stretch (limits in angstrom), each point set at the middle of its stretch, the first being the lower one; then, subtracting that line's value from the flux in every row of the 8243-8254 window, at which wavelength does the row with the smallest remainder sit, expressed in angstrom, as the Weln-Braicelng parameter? 8243.52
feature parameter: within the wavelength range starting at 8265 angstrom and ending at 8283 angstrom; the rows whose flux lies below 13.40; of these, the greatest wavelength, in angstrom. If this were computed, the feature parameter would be 8272.04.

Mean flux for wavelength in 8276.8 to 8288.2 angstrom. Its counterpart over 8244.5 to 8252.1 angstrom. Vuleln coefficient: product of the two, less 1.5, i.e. 176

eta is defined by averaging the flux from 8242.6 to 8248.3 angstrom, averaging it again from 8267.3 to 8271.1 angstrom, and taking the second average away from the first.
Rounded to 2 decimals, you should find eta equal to -0.14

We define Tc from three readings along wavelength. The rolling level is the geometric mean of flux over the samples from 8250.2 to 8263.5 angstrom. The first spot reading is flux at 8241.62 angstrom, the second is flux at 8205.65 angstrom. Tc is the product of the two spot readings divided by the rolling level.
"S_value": 13.29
